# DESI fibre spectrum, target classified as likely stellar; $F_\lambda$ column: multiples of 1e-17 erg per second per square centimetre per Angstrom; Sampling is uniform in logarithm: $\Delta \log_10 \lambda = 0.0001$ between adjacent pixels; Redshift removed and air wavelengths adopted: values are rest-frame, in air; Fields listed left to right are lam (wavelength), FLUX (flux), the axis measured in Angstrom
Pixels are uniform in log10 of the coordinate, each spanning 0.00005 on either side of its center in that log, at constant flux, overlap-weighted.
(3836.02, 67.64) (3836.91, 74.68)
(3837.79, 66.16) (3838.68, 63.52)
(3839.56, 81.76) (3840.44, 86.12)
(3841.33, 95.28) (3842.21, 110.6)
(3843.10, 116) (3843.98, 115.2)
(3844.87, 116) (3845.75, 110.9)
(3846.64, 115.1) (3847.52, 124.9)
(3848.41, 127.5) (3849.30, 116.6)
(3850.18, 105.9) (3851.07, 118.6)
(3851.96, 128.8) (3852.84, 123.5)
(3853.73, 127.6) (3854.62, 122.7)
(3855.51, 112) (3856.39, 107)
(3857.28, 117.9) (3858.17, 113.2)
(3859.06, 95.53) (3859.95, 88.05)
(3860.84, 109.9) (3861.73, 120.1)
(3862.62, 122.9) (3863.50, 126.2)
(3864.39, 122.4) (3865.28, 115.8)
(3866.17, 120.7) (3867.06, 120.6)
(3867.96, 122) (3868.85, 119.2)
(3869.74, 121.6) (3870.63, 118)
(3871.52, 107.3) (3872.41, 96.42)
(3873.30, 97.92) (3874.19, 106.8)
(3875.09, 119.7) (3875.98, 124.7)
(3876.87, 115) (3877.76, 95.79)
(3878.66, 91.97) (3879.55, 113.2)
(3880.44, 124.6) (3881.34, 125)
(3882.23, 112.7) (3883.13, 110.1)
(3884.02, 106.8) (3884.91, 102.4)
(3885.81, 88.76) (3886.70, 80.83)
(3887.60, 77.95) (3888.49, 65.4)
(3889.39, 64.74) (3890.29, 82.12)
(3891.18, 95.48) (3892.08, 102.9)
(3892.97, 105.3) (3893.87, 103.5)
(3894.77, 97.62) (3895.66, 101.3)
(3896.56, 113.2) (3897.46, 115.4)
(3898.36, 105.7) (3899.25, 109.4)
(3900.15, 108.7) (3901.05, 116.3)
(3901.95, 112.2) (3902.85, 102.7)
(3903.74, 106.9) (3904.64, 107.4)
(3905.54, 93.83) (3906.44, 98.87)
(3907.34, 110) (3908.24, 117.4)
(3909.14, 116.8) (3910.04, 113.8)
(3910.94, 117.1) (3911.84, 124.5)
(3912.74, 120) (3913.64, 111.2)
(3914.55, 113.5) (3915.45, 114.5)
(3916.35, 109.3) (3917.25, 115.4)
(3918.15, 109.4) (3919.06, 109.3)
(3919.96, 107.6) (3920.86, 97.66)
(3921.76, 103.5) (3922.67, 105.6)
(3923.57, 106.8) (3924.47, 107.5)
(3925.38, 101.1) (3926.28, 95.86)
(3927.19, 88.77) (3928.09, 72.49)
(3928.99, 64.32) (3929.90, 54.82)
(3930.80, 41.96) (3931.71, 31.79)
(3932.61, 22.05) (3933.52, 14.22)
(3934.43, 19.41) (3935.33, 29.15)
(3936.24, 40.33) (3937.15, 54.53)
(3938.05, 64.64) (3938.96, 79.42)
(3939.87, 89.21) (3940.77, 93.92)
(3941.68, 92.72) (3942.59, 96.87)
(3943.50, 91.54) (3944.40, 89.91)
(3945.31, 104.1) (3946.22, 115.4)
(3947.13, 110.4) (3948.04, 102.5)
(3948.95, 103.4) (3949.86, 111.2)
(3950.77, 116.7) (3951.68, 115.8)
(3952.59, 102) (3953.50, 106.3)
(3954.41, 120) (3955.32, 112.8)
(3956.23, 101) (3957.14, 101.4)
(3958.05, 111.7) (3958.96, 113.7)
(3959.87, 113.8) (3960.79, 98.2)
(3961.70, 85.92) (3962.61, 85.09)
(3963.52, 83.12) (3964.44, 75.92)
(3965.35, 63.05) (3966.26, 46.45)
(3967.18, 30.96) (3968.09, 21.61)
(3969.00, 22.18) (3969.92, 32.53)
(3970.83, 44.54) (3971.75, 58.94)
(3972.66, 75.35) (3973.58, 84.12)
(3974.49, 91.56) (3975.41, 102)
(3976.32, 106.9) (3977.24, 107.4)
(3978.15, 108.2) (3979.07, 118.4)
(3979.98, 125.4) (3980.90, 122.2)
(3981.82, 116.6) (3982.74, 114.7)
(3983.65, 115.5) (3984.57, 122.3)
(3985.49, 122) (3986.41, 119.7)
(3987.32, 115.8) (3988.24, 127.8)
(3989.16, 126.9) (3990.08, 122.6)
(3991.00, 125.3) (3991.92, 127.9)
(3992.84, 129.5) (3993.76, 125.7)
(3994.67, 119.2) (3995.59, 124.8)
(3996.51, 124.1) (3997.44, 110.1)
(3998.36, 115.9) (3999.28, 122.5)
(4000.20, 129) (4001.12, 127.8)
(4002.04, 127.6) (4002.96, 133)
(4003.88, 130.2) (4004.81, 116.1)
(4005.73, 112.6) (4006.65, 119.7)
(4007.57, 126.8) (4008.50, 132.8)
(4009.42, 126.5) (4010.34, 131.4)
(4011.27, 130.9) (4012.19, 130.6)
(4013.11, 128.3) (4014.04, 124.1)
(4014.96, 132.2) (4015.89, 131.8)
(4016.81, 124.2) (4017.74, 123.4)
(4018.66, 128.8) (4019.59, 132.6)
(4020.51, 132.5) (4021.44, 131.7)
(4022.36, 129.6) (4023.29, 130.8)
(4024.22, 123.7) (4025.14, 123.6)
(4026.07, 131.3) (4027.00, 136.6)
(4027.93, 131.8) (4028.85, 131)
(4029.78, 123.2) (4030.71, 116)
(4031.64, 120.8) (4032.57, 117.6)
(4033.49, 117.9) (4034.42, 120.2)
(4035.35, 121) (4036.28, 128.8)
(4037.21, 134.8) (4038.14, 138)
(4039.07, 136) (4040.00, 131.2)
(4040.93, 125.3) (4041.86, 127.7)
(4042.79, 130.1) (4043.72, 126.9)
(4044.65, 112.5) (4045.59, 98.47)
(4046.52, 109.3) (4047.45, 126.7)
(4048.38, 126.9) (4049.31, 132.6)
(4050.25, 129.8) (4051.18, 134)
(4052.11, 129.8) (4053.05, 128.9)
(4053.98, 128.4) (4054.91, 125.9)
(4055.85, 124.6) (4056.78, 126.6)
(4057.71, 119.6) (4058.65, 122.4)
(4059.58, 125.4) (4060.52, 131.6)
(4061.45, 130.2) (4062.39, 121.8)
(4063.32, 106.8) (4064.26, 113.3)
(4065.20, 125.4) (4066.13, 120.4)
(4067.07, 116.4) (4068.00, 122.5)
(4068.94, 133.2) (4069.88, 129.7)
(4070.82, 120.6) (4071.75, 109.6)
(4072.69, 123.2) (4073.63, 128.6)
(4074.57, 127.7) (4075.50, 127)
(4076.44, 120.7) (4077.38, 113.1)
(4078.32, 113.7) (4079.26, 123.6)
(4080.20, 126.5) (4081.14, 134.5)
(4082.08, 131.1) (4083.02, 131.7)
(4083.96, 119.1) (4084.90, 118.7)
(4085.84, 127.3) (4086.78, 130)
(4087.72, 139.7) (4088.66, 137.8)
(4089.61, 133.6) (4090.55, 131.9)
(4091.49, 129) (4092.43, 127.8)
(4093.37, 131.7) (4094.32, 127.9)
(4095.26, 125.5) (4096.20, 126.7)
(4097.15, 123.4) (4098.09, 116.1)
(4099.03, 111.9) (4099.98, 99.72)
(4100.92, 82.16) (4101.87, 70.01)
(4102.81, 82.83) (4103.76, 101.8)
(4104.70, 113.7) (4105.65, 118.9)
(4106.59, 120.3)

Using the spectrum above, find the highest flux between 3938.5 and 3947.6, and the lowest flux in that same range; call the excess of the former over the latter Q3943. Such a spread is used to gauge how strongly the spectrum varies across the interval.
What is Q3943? 36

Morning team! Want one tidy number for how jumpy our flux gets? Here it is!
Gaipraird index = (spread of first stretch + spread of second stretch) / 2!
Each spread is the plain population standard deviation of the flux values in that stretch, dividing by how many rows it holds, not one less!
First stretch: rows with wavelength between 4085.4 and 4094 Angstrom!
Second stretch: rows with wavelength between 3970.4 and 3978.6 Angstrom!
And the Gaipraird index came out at 13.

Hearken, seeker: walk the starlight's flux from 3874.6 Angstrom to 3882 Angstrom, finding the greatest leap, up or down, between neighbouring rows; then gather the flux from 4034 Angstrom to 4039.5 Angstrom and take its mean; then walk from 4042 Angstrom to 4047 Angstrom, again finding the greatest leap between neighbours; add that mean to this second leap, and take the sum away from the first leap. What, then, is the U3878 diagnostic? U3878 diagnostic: -123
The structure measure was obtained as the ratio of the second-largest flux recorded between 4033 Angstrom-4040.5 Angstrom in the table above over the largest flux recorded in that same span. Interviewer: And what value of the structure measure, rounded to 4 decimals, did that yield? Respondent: 0.9855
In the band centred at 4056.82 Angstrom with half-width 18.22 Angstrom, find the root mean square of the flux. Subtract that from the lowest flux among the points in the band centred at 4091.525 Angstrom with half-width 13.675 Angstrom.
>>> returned -54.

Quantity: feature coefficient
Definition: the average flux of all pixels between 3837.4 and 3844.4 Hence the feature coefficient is 92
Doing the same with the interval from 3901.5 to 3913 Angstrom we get 111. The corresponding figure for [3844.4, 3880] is 114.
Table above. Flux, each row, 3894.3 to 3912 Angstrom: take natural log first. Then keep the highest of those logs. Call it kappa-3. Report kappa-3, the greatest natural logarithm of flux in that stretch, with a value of 4.82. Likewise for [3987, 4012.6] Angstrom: 4.89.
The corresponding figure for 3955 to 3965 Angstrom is 4.73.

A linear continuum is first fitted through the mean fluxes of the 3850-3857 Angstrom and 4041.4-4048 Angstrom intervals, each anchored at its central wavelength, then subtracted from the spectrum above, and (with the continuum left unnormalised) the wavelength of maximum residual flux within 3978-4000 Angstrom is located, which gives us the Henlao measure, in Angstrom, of 3992.84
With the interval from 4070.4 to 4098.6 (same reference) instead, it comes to 4087.72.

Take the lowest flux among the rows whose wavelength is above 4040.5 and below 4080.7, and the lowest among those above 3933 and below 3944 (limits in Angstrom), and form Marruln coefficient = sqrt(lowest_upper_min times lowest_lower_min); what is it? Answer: 37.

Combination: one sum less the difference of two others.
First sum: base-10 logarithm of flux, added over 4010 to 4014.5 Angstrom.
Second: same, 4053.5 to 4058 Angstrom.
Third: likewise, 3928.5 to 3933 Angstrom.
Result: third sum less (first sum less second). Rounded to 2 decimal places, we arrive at 7.95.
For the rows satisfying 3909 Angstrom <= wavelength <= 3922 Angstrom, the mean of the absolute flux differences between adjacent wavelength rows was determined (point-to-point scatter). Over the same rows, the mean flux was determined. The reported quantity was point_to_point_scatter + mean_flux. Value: 117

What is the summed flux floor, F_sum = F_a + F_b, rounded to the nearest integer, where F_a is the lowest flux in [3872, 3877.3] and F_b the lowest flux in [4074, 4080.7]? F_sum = 210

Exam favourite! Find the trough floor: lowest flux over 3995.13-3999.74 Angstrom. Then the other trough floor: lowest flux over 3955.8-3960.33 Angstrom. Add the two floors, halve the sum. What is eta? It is 106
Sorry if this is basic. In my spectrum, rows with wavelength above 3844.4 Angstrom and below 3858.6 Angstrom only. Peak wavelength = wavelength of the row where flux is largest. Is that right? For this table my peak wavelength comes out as 3851.96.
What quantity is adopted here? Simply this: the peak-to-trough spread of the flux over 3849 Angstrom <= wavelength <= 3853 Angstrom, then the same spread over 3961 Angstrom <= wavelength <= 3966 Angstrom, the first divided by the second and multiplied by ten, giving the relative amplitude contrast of 10.0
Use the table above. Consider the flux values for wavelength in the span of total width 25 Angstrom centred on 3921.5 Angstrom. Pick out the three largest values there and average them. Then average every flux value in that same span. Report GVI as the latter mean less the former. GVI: -28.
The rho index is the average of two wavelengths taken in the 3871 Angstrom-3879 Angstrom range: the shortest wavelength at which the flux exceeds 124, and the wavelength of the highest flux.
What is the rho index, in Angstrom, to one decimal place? 3876.0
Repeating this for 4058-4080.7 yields 4064.3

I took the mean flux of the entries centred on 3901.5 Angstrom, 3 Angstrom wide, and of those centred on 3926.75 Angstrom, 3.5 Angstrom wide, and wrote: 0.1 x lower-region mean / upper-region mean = 0.12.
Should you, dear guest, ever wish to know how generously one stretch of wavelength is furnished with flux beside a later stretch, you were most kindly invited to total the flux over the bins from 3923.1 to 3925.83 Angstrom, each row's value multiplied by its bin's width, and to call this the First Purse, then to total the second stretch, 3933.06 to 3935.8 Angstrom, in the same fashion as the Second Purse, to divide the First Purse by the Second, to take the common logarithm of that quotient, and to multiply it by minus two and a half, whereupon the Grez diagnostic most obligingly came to -1.7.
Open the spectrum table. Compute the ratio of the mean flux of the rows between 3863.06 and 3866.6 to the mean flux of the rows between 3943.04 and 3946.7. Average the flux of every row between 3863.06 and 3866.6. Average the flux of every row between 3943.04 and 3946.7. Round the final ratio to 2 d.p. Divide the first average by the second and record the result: 1.21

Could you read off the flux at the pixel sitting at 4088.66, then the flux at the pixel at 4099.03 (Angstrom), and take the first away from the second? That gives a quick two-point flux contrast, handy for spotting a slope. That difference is -26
